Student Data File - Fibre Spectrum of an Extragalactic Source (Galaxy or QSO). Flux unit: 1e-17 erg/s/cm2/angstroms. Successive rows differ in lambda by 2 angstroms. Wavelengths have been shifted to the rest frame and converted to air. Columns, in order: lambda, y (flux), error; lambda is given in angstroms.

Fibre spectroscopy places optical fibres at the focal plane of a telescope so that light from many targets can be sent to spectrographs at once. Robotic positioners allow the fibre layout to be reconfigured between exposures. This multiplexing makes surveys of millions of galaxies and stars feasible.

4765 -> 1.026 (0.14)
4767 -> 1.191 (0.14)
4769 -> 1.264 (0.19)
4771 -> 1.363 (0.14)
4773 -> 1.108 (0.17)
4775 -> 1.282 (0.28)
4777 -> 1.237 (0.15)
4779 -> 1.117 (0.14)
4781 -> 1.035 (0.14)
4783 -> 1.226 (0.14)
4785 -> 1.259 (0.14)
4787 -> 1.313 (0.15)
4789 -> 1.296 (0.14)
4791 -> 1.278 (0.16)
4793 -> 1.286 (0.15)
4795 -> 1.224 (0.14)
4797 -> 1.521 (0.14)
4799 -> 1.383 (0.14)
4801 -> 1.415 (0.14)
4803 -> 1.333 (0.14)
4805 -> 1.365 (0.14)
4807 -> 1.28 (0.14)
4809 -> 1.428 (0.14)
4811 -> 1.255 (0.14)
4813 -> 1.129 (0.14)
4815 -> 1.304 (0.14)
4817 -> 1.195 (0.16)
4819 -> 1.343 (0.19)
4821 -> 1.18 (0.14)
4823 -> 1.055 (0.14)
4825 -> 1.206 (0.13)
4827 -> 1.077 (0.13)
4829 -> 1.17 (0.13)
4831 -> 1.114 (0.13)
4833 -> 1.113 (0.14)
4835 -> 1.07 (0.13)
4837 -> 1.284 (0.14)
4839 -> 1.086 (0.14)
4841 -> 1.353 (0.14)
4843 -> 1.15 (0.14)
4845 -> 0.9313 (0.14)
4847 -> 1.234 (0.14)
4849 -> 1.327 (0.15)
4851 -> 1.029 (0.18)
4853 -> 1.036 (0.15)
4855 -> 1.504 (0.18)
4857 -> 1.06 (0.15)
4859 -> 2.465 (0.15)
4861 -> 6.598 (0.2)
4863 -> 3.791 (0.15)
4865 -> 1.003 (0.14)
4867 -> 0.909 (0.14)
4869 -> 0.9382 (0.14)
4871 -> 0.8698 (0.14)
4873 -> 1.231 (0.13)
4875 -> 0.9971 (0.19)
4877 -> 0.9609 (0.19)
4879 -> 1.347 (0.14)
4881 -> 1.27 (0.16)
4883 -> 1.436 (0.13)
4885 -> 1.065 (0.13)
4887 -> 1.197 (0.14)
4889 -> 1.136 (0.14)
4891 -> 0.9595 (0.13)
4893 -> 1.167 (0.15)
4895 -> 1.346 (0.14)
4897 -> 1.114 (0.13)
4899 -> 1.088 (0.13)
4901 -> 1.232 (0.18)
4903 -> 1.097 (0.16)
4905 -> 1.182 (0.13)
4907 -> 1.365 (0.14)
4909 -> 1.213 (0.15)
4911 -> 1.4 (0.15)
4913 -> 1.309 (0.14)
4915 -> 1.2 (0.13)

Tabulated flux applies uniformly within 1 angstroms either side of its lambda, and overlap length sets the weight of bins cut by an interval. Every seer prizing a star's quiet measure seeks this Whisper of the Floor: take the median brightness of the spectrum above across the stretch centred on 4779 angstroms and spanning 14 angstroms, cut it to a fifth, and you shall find 0.245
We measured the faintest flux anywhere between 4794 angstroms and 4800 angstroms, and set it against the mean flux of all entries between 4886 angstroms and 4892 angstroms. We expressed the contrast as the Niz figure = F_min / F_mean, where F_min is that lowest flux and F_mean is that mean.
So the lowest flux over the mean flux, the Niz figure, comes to 1.12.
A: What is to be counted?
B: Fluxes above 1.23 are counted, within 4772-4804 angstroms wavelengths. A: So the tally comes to 11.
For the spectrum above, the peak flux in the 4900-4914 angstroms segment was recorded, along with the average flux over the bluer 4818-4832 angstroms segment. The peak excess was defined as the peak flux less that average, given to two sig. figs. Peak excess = 0.24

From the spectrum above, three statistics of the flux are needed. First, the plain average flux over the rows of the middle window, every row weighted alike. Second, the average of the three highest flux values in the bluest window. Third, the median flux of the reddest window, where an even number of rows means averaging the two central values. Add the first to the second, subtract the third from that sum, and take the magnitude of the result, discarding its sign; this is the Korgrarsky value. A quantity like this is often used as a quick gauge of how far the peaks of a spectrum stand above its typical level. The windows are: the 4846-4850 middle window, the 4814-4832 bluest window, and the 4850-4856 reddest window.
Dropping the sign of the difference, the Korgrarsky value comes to 1.53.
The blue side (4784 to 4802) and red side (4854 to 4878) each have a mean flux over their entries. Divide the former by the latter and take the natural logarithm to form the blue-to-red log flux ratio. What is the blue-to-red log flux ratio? -0.3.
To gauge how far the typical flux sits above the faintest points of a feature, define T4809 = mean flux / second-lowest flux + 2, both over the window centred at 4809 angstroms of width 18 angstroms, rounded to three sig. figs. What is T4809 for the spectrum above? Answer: 3.09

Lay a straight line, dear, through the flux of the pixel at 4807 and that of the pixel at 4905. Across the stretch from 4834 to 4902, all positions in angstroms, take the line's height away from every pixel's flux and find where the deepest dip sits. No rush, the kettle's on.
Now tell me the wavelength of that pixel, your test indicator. 4871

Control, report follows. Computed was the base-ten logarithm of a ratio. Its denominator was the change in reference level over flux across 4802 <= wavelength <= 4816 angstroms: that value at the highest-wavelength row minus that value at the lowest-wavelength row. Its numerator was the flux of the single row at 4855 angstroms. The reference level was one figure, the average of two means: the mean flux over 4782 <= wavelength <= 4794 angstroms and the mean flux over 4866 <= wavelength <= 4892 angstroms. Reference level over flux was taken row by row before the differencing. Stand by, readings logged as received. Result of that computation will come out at 1.88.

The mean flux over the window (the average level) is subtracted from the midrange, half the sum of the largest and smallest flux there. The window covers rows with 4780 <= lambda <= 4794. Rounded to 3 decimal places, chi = -0.068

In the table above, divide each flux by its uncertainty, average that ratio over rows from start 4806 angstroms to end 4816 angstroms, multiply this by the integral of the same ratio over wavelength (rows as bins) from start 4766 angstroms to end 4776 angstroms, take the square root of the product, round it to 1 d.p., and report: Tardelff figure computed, 25.6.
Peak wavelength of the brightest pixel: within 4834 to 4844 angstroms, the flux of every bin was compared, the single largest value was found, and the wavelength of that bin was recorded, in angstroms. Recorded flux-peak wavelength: 4841 angstroms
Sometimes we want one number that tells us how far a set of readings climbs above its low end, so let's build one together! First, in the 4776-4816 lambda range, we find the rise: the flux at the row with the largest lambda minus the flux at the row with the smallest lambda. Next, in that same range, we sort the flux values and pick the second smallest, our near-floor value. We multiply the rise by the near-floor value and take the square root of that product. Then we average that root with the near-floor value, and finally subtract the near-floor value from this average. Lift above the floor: -0.422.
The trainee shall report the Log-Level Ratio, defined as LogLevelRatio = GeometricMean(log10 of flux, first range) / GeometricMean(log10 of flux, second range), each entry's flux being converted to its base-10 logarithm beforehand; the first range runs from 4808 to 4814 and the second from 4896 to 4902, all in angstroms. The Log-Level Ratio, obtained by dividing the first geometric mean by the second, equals 1.73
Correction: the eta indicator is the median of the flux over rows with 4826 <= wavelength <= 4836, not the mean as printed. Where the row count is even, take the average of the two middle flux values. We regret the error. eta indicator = 1.11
